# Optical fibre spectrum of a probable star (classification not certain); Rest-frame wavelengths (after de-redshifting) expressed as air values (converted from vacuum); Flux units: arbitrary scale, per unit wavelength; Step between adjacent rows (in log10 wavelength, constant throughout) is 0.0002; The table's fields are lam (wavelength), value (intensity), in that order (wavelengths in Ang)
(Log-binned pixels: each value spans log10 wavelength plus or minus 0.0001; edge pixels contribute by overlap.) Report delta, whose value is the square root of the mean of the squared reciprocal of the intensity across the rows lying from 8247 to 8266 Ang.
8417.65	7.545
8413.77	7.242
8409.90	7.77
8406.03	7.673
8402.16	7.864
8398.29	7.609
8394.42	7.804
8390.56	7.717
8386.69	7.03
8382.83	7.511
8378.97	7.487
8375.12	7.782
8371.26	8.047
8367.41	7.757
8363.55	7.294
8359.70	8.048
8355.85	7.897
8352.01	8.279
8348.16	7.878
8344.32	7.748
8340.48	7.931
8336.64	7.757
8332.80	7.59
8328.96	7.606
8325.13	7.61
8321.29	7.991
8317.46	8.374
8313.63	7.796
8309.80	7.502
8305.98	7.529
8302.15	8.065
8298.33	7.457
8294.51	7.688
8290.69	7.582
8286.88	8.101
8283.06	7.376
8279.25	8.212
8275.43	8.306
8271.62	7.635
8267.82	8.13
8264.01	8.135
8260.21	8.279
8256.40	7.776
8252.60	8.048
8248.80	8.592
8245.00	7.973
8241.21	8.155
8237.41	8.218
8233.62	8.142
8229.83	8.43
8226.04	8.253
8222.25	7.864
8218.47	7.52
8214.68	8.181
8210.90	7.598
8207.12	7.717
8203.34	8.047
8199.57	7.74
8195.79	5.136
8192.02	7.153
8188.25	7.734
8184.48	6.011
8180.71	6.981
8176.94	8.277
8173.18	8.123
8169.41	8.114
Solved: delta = 0.123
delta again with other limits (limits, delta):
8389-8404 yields 0.129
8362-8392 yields 0.132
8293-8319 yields 0.129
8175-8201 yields 0.148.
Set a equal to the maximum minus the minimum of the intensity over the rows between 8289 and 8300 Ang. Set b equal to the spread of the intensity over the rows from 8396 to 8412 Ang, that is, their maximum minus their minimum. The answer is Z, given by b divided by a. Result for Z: 1.1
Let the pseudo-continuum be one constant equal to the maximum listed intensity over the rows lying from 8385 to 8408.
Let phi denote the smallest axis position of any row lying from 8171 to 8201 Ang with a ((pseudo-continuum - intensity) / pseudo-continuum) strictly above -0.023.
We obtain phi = 8180.71 Ang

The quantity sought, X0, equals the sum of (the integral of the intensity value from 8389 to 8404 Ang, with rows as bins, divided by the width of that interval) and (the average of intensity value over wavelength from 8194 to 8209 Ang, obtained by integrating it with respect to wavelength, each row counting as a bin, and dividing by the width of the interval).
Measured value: 14.9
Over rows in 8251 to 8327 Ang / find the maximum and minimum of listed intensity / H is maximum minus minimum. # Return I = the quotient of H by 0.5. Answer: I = 2.0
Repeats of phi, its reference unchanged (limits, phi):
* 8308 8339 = 8309.80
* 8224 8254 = 8245.00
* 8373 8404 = 8375.12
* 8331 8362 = 8332.80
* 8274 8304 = 8283.06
